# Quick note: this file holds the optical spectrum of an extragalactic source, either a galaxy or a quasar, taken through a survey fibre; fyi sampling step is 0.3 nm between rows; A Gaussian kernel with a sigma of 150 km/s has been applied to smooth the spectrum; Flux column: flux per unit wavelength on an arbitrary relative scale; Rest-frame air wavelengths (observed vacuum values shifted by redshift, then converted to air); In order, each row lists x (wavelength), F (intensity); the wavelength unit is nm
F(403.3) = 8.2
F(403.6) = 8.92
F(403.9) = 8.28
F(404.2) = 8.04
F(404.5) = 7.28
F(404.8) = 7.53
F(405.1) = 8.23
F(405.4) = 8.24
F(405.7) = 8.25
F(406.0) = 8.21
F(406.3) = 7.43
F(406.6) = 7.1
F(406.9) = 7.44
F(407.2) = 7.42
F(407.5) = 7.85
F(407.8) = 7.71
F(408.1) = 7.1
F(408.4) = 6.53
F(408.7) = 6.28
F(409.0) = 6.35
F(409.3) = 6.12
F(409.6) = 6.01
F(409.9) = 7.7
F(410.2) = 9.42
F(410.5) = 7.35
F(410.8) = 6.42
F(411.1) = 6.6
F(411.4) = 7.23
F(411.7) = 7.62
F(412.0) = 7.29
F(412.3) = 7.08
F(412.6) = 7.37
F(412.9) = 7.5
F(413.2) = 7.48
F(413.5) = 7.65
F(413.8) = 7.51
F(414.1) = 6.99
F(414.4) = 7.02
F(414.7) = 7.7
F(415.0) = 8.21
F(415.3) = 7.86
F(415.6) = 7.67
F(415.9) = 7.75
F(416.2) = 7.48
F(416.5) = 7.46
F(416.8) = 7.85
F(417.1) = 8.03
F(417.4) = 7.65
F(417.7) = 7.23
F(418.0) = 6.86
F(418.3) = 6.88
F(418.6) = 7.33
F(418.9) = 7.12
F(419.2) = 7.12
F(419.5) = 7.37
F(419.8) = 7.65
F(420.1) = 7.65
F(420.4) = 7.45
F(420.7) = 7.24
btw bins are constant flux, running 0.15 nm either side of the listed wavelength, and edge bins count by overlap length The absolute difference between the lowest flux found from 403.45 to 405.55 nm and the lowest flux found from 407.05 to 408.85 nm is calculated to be 1.0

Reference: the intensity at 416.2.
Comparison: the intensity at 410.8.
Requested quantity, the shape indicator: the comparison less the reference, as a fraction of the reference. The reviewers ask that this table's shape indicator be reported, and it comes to -0.142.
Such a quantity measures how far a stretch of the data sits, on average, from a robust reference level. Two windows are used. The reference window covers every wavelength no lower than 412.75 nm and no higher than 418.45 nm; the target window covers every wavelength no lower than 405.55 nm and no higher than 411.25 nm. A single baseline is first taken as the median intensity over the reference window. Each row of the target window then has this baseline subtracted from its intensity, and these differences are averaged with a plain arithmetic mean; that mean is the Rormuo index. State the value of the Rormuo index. -0.28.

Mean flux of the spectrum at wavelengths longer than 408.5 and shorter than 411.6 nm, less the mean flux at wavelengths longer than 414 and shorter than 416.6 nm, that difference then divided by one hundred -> -0.006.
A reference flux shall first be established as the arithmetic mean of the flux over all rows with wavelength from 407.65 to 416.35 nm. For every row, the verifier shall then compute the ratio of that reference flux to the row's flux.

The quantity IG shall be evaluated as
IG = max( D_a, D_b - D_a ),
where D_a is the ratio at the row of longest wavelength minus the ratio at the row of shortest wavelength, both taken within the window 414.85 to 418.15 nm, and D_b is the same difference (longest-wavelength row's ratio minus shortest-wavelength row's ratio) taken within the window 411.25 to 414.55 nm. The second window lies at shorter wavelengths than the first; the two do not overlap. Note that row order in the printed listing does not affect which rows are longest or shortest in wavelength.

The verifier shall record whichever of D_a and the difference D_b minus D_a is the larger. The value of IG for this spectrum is 0.17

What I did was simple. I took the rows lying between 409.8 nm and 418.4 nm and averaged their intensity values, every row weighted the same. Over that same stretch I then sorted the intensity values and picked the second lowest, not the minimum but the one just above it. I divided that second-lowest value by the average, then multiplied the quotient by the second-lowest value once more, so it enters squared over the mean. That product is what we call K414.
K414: 5.8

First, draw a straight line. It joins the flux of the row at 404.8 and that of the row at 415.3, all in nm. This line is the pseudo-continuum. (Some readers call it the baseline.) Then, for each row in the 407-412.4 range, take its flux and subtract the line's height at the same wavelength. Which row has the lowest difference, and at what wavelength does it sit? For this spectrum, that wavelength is 409.6 nm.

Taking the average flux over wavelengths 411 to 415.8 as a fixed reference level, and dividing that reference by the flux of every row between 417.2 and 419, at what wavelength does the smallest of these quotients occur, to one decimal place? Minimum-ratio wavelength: 417.4 nm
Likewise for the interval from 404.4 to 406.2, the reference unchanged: 405.7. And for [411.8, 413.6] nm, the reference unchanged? 413.5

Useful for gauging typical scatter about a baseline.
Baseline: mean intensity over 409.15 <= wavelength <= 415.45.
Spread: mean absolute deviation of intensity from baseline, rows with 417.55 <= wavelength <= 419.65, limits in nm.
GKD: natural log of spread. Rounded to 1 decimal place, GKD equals -1.5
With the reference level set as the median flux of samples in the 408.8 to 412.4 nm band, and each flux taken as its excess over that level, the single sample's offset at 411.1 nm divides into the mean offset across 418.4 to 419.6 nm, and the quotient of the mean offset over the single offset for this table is -0.1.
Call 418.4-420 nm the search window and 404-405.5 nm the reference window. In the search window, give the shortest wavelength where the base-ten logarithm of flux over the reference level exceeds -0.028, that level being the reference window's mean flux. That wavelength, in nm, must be 419.8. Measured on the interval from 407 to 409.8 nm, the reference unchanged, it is 407.2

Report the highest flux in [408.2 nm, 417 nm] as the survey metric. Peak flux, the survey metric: 9.42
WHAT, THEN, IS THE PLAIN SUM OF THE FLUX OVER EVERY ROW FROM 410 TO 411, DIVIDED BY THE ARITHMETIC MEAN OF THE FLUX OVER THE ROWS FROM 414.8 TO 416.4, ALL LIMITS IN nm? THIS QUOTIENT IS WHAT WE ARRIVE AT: 3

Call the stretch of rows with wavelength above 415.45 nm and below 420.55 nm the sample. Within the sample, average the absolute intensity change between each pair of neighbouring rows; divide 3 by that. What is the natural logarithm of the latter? 2.61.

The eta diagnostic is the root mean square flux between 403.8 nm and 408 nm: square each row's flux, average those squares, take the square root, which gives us 7.8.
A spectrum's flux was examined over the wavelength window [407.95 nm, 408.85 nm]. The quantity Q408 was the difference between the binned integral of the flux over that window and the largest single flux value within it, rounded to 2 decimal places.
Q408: -1.13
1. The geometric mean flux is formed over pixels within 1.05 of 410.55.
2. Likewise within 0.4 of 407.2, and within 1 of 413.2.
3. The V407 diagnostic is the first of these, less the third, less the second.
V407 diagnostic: -7.8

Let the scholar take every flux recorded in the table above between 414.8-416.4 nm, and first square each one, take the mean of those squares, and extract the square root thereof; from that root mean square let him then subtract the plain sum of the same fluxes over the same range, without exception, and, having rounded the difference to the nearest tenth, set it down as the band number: -31.2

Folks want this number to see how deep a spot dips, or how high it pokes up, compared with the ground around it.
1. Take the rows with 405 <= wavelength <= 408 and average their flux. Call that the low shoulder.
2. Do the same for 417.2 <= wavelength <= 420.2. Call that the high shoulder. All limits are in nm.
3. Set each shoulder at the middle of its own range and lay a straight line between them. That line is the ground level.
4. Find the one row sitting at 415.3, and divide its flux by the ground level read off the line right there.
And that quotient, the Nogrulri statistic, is 1.06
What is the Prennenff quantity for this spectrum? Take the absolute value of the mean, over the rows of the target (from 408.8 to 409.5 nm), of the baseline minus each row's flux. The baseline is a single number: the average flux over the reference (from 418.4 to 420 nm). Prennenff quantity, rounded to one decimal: 1.1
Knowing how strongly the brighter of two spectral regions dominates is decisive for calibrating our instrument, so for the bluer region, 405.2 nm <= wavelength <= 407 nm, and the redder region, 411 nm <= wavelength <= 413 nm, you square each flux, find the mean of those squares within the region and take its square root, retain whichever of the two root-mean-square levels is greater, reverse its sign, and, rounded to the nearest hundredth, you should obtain -7.79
